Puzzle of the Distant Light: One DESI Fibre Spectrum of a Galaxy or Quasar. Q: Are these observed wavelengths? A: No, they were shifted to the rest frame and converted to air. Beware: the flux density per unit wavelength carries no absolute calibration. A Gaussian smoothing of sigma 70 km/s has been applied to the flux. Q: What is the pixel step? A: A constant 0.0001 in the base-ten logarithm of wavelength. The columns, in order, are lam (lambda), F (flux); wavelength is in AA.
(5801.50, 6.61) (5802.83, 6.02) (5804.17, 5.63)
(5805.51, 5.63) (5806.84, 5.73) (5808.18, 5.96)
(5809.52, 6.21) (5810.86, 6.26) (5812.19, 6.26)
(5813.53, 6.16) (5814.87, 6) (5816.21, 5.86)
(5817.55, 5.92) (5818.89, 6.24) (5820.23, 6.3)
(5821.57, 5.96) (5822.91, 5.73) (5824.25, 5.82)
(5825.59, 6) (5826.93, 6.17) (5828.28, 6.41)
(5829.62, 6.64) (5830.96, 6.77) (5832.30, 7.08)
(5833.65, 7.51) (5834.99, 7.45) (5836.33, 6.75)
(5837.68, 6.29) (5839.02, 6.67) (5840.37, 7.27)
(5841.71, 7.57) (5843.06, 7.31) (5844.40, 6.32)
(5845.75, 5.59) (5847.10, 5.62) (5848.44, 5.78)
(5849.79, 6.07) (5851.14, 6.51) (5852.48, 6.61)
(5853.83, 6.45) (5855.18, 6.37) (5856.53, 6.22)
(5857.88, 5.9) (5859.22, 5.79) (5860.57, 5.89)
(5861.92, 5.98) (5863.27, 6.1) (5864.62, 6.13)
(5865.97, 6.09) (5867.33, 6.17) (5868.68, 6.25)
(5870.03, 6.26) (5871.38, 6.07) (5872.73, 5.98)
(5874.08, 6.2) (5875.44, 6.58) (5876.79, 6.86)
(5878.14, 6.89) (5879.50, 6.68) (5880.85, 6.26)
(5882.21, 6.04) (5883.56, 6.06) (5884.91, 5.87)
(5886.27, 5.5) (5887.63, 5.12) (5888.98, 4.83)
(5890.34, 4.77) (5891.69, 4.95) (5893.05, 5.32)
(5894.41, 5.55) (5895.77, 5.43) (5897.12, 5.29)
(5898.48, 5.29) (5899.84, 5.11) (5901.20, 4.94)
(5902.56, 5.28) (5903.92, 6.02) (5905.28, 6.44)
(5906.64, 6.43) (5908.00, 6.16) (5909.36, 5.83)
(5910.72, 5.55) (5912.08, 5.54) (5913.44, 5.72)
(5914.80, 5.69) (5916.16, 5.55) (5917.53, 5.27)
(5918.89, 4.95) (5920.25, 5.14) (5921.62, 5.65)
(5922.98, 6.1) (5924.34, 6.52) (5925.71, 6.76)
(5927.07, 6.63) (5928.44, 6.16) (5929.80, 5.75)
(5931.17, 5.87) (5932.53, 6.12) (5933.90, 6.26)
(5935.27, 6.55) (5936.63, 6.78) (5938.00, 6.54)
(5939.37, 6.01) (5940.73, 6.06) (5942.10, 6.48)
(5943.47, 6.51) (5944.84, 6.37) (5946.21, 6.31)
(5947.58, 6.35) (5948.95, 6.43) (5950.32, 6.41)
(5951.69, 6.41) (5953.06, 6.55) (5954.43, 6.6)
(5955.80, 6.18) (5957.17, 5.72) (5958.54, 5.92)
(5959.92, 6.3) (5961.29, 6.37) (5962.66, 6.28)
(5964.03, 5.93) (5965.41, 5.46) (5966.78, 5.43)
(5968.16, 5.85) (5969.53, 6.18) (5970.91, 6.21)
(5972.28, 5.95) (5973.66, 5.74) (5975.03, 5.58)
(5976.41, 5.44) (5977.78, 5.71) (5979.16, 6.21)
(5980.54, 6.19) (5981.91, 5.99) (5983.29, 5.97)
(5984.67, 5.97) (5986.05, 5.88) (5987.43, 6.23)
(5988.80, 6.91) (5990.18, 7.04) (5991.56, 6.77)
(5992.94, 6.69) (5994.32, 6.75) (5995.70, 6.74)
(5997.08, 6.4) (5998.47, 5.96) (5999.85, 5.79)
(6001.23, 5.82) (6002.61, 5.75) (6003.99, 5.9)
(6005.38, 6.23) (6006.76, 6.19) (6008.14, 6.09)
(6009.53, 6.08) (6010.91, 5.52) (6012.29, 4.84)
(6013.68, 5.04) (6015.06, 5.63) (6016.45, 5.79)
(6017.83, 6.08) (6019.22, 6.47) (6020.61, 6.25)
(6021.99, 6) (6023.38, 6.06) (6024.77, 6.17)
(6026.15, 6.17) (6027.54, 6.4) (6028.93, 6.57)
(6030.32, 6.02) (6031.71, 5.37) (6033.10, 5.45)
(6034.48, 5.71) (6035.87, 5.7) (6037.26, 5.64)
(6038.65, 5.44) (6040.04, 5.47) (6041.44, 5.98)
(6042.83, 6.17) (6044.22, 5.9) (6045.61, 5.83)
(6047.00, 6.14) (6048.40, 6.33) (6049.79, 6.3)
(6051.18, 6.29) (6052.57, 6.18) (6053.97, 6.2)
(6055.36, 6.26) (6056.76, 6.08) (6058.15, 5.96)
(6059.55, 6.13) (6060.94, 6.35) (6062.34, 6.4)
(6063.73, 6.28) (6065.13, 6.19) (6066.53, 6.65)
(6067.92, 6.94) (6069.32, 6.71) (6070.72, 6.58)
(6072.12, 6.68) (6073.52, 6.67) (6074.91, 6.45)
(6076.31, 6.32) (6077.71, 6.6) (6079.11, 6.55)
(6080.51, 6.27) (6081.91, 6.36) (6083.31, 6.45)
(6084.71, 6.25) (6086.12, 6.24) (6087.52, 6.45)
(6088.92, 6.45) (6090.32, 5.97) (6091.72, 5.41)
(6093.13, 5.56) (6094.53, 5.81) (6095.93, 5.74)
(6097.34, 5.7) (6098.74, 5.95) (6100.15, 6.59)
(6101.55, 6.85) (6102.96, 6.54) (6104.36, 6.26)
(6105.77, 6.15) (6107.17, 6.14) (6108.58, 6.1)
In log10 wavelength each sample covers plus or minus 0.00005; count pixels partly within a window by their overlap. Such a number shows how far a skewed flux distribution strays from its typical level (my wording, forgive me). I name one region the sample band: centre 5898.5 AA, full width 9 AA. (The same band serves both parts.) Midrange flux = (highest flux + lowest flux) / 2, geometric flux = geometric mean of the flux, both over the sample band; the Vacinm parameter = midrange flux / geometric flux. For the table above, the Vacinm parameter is 1.00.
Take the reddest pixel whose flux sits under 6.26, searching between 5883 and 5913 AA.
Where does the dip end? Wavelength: 5912.08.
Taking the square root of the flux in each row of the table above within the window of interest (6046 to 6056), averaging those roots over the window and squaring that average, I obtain 6.2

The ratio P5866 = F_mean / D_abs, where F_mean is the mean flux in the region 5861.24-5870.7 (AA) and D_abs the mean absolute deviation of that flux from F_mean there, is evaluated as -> 83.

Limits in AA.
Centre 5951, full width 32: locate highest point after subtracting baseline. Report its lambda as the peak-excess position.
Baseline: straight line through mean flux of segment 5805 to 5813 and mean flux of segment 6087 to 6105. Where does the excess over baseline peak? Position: 5936.63 AA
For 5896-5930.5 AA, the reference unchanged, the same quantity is 5925.71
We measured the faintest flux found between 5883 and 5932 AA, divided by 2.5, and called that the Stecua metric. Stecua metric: 1.91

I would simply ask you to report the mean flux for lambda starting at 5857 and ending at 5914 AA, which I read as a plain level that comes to 5.84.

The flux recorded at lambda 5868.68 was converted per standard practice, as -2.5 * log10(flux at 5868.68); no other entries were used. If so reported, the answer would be -1.99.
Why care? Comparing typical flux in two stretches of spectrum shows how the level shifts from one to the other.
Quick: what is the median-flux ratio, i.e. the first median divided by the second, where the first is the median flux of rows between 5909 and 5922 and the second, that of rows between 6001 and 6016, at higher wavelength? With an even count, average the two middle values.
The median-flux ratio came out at 0.95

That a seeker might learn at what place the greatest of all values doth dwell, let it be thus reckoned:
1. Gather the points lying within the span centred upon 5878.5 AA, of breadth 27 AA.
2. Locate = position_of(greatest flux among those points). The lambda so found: 5878.14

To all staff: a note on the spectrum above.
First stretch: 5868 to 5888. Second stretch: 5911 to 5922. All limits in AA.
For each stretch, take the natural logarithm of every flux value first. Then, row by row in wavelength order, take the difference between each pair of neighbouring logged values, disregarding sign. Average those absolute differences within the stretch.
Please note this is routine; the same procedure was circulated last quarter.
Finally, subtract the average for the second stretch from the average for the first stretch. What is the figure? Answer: -0.009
